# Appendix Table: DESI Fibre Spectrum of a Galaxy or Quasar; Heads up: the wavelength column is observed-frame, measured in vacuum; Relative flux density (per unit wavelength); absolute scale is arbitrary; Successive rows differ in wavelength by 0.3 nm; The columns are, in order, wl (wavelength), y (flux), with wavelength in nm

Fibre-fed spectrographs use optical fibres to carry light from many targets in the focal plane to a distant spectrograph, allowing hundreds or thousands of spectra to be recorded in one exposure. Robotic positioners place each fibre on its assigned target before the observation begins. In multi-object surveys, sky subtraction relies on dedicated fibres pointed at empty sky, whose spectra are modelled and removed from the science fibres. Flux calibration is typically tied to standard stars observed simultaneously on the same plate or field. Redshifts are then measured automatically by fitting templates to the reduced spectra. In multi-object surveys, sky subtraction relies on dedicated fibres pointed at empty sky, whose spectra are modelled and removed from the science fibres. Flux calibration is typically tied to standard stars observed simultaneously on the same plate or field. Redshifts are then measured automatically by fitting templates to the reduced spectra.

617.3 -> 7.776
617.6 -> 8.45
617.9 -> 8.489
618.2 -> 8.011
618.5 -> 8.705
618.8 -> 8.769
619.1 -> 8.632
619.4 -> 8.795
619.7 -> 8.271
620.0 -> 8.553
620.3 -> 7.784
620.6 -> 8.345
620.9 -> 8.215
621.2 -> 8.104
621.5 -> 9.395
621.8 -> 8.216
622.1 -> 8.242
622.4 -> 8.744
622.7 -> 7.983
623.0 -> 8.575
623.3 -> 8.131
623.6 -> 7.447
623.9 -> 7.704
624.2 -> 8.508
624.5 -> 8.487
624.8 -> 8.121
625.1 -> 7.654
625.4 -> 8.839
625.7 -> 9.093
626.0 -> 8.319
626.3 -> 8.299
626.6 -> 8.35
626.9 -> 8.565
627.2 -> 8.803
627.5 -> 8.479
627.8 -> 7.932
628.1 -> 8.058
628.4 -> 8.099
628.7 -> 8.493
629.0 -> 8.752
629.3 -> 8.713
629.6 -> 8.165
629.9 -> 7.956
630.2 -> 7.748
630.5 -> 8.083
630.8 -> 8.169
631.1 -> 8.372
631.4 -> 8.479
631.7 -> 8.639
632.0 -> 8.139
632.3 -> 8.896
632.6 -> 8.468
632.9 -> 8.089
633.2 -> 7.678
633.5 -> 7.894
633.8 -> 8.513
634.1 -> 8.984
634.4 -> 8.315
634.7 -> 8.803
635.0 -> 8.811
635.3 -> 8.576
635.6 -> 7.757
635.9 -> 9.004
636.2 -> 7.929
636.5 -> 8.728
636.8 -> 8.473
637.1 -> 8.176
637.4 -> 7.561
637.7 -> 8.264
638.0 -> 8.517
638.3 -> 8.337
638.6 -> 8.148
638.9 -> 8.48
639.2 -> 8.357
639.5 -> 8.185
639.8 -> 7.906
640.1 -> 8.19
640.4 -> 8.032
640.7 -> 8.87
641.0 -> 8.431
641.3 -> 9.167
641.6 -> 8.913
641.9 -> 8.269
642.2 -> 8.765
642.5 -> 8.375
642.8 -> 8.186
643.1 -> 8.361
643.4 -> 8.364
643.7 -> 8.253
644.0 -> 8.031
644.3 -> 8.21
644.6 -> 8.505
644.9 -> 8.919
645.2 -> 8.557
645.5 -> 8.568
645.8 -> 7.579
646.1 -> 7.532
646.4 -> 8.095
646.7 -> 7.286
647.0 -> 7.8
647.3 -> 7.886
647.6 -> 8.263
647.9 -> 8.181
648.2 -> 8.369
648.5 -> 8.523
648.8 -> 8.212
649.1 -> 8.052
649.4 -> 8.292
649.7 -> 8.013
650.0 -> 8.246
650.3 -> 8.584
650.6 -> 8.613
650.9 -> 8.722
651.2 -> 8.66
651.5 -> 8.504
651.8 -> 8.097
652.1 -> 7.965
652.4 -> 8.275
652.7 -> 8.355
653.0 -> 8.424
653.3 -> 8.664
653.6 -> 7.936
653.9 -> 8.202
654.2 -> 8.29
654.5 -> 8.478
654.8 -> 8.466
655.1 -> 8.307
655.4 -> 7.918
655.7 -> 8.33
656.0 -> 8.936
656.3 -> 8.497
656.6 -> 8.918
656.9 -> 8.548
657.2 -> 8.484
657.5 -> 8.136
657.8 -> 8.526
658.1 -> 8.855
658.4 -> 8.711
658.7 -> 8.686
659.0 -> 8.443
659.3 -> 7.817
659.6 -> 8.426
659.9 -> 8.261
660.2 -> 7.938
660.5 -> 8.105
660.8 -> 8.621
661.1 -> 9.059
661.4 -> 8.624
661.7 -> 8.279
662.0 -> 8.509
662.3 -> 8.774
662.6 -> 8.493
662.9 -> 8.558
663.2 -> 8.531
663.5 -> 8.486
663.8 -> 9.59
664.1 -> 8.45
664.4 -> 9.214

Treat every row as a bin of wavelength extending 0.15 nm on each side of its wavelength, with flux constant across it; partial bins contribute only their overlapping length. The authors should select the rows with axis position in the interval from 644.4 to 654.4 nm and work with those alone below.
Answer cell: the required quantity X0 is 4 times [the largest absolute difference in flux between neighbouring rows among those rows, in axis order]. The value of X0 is 4.0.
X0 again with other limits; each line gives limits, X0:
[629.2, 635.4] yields 3.0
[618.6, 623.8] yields 5.2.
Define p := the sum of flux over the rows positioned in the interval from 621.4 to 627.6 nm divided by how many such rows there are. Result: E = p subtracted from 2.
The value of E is -6.379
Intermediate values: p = 8.38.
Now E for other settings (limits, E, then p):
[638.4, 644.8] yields -6.381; 8.38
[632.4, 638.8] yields -6.335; 8.33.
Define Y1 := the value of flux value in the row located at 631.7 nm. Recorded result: 8.639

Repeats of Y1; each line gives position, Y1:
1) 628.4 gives 8.099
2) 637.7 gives 8.264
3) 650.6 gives 8.613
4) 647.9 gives 8.181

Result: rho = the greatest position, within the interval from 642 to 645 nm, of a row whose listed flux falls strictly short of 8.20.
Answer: 644.0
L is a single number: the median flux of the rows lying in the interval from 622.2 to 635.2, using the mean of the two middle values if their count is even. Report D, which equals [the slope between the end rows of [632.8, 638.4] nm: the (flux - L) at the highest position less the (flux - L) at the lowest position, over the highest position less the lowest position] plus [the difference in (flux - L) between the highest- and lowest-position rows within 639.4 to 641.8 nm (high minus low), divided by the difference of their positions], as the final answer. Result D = 0.39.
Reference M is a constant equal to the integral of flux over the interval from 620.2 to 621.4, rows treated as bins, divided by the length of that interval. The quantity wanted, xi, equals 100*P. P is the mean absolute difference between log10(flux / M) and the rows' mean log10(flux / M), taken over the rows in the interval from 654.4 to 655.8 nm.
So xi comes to 0.8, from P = 0.008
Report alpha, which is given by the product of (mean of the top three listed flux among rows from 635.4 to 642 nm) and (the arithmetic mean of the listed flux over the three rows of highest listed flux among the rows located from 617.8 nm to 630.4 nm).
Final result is 82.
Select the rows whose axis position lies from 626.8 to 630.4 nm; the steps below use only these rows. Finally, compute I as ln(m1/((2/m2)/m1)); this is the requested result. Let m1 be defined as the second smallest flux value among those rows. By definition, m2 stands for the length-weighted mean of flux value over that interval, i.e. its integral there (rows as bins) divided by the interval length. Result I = 5.57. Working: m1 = 7.932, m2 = 8.31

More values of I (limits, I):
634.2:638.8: 5.53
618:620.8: 5.60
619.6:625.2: 5.49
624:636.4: 5.51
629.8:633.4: 5.51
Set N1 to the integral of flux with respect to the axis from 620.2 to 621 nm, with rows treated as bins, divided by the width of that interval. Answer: 8.13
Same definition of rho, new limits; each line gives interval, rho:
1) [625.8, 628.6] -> 628.4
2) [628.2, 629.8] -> 629.6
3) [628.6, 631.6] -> 630.8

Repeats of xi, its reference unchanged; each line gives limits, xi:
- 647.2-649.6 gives 0.7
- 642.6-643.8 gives 0.4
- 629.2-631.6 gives 1.2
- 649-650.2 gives 0.6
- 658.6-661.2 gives 1.6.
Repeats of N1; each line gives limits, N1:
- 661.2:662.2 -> 8.52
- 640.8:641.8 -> 8.81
